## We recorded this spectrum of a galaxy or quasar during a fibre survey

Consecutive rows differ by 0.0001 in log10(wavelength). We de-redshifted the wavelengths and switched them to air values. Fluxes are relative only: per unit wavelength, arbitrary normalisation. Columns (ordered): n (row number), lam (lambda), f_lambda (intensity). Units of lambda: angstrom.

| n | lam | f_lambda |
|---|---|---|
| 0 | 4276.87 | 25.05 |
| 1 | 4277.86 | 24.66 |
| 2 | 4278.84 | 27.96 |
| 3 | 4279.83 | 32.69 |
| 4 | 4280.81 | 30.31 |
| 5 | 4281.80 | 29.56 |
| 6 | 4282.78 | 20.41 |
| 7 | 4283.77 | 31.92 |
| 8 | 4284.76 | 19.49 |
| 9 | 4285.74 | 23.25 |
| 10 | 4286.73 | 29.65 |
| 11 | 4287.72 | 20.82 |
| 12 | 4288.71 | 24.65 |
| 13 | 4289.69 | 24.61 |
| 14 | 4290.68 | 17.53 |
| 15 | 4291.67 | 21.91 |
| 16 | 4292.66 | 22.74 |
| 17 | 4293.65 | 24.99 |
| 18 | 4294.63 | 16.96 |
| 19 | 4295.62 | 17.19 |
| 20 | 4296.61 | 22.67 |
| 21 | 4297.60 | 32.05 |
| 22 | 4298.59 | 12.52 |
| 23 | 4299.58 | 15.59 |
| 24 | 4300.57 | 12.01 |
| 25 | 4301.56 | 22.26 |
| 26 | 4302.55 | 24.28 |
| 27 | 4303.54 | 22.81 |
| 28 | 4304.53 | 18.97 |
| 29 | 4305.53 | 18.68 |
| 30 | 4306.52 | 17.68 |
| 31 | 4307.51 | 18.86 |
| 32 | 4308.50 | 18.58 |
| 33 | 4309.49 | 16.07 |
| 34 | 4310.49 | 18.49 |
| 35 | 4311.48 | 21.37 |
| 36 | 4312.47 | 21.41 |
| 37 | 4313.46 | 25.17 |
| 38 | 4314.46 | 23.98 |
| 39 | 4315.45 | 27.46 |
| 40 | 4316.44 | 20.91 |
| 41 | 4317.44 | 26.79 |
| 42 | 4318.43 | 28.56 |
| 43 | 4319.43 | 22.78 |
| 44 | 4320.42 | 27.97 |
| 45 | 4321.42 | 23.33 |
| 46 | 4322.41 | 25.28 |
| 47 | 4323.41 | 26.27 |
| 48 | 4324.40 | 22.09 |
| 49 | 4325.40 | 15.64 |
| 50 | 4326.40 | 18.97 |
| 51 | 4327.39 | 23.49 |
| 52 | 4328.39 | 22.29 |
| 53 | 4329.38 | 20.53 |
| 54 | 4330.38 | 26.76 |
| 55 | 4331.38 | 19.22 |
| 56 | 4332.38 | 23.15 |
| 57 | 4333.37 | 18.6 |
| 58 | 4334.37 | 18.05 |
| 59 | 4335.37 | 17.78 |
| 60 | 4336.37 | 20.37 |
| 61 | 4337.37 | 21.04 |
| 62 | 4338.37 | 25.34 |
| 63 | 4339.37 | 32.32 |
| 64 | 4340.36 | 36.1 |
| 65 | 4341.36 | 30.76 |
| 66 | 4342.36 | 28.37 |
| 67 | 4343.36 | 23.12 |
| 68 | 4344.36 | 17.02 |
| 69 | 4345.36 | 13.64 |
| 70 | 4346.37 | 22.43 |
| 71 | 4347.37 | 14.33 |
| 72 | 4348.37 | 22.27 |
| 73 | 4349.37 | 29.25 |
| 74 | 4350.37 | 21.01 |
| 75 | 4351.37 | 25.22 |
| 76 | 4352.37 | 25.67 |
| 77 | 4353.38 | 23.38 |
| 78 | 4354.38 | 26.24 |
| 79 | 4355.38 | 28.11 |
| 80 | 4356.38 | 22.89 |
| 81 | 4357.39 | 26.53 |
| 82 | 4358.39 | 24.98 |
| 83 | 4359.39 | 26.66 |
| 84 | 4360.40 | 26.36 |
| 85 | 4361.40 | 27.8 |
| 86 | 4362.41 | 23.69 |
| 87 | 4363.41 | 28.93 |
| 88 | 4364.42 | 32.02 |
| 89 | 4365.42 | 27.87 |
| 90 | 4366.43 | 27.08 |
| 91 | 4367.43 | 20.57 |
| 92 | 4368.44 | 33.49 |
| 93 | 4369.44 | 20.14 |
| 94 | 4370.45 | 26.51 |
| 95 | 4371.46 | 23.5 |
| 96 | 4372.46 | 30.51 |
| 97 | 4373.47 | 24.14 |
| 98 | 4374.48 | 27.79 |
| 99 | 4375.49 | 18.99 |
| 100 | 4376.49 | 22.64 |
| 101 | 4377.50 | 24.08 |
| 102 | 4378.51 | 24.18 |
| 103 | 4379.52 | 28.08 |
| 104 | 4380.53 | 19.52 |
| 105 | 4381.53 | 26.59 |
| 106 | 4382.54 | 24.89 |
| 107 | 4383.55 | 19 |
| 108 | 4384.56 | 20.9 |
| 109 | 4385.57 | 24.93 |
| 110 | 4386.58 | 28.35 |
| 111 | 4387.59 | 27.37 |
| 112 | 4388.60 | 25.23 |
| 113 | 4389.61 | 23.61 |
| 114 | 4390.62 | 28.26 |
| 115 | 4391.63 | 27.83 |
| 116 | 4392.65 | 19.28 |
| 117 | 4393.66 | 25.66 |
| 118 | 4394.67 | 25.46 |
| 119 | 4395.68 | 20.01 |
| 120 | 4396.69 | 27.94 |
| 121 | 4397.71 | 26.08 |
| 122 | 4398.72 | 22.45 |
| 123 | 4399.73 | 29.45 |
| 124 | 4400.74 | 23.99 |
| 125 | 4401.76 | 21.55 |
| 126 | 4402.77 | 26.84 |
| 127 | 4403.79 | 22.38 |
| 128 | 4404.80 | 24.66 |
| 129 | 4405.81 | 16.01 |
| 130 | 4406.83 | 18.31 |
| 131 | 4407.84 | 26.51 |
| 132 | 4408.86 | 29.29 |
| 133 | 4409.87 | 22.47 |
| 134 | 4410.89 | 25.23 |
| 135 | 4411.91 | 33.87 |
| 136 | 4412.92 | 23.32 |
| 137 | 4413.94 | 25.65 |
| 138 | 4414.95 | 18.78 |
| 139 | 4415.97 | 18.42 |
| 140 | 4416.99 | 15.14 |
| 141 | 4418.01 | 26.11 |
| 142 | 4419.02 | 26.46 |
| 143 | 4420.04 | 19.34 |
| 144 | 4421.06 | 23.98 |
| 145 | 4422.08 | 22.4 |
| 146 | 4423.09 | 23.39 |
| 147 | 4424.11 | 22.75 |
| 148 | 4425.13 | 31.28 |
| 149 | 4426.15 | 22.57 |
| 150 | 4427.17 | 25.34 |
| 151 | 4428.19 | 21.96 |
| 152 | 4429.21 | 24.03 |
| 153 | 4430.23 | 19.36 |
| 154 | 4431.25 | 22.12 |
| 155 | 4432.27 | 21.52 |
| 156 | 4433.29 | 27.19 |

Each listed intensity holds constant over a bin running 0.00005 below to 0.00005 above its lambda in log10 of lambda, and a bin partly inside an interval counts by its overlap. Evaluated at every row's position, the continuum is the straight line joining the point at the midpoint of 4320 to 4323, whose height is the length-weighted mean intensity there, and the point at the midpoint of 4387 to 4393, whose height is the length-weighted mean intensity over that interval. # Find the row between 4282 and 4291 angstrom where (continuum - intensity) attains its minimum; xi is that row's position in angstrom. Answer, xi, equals 4283.77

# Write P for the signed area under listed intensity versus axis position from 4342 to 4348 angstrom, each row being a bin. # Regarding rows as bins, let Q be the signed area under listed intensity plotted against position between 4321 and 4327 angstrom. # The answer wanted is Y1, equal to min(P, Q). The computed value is 118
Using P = 118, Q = 132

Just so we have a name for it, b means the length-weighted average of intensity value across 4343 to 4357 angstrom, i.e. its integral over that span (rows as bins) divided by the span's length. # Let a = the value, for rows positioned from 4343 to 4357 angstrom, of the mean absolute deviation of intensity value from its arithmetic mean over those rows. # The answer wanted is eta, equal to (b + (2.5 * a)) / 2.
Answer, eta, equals 15.6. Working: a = 3.4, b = 22.5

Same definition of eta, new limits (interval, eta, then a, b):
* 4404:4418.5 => 16.8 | 4.2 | 23.1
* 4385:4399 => 15.4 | 2.2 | 25.2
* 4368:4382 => 16.6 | 3.3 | 25.0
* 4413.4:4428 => 15.3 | 3.1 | 22.9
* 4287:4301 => 15.8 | 4.4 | 20.6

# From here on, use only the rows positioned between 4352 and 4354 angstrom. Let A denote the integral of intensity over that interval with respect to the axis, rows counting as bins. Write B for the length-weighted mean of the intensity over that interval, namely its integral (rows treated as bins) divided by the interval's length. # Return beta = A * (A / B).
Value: 98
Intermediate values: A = 49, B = 24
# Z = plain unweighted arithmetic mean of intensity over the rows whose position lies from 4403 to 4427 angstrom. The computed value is 23.4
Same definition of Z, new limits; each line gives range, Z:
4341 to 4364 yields 24.3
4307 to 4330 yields 22.4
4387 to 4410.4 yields 24.4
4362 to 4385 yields 25.0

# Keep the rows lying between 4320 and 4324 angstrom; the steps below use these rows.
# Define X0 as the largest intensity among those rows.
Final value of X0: 27.97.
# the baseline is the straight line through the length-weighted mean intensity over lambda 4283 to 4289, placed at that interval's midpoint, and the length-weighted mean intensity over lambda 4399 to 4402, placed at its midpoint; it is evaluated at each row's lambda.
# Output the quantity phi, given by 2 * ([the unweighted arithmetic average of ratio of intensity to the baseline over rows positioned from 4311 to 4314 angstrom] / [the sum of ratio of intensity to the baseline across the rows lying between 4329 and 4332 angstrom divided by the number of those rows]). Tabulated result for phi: 2.0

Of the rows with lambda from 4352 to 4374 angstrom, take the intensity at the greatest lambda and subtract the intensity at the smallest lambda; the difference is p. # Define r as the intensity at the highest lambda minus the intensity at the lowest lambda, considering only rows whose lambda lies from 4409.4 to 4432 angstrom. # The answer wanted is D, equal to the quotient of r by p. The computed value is 0.2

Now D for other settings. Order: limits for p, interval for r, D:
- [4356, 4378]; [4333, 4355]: 6.4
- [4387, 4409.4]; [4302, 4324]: 1.0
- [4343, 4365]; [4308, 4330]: 0.2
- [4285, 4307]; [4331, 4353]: -1.2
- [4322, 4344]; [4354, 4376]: 3.4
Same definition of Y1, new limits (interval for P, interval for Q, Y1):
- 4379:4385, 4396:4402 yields 139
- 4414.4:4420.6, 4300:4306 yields 119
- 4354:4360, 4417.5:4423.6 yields 144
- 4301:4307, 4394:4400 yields 124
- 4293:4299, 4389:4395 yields 127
